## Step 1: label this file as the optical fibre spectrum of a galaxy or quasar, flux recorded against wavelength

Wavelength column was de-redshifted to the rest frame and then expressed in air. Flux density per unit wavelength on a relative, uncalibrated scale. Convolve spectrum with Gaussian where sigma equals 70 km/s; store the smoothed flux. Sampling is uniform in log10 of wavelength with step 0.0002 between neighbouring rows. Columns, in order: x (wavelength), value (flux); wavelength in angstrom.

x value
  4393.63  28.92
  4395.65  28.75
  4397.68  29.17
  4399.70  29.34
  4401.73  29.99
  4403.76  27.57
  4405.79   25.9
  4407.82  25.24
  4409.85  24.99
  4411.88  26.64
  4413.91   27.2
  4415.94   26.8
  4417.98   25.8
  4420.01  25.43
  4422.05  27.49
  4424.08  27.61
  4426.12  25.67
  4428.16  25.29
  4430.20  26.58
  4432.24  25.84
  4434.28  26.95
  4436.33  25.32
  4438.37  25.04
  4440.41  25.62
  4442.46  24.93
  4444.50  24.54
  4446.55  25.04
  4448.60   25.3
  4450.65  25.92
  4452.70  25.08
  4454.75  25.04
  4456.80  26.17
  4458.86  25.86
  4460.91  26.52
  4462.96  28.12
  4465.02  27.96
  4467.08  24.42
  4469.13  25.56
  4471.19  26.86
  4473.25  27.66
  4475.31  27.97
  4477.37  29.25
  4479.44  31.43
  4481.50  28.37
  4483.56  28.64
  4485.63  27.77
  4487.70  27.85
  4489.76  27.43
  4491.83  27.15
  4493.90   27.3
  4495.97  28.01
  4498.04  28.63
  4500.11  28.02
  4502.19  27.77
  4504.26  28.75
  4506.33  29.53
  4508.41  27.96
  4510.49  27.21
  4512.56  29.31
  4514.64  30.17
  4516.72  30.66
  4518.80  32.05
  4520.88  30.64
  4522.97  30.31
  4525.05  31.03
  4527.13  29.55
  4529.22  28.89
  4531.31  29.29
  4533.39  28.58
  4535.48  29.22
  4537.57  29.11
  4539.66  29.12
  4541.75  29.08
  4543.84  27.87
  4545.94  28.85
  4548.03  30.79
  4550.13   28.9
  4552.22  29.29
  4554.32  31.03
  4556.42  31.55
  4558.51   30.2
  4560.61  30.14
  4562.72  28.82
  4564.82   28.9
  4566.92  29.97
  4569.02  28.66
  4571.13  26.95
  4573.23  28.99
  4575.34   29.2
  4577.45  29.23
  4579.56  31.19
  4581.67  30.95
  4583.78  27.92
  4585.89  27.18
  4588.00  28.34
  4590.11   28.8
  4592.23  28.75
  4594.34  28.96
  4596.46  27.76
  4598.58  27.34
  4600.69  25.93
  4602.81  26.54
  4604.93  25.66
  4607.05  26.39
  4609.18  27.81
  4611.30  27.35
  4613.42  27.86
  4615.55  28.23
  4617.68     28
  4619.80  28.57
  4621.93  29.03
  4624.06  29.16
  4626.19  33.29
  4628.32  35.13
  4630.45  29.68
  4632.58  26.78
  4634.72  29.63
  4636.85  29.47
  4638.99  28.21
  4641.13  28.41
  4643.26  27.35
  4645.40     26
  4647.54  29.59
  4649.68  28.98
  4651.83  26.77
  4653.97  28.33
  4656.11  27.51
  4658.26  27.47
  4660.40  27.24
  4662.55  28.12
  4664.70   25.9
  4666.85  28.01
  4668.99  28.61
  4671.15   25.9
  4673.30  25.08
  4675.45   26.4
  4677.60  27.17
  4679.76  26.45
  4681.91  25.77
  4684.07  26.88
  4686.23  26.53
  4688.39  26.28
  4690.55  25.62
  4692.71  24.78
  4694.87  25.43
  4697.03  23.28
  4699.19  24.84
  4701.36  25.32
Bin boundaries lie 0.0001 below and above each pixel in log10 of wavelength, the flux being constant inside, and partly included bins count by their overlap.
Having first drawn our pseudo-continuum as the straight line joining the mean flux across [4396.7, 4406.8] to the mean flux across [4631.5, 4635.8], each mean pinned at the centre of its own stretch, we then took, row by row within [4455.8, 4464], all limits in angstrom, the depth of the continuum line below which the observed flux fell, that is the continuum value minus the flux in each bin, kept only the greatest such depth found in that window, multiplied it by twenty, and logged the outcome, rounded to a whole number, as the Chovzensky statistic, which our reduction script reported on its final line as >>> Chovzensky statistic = 50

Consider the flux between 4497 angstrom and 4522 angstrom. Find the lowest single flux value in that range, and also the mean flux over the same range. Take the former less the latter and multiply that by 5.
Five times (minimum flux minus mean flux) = -10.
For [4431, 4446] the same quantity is -5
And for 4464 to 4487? -17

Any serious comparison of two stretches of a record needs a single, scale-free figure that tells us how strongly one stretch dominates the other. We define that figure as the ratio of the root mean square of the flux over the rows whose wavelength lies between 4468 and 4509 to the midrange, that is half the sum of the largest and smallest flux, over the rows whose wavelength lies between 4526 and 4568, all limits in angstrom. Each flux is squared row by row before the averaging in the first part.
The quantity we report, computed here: 0.95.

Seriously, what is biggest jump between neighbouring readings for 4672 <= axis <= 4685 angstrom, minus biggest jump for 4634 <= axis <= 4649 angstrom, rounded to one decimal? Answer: -2.3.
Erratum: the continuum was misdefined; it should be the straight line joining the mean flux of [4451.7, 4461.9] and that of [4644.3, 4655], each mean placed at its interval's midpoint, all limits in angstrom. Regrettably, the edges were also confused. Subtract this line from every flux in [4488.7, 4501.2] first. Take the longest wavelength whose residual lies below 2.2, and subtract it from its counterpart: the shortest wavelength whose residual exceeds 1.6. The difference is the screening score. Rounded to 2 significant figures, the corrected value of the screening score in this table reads -4.1 angstrom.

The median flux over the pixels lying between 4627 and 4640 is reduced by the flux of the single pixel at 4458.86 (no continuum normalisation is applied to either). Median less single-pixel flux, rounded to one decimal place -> 3.7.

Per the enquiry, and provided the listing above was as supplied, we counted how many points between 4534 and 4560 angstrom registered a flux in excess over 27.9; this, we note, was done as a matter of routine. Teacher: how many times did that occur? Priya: 11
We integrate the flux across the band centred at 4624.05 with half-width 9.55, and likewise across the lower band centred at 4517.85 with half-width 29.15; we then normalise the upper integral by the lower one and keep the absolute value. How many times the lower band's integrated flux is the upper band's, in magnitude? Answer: 0.34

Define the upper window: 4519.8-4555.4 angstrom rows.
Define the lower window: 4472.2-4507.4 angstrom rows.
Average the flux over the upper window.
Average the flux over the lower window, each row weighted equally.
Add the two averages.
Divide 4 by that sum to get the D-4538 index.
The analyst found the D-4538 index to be 0.0692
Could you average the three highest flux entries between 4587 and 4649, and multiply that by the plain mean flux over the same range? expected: 929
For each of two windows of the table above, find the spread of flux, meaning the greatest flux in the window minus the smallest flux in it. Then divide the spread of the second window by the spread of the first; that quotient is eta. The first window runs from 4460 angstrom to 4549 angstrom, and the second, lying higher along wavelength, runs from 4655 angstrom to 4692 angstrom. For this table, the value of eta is 0.5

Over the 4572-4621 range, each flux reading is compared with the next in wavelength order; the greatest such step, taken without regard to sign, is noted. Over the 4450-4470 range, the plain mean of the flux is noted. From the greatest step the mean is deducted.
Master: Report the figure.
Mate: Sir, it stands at -23.0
